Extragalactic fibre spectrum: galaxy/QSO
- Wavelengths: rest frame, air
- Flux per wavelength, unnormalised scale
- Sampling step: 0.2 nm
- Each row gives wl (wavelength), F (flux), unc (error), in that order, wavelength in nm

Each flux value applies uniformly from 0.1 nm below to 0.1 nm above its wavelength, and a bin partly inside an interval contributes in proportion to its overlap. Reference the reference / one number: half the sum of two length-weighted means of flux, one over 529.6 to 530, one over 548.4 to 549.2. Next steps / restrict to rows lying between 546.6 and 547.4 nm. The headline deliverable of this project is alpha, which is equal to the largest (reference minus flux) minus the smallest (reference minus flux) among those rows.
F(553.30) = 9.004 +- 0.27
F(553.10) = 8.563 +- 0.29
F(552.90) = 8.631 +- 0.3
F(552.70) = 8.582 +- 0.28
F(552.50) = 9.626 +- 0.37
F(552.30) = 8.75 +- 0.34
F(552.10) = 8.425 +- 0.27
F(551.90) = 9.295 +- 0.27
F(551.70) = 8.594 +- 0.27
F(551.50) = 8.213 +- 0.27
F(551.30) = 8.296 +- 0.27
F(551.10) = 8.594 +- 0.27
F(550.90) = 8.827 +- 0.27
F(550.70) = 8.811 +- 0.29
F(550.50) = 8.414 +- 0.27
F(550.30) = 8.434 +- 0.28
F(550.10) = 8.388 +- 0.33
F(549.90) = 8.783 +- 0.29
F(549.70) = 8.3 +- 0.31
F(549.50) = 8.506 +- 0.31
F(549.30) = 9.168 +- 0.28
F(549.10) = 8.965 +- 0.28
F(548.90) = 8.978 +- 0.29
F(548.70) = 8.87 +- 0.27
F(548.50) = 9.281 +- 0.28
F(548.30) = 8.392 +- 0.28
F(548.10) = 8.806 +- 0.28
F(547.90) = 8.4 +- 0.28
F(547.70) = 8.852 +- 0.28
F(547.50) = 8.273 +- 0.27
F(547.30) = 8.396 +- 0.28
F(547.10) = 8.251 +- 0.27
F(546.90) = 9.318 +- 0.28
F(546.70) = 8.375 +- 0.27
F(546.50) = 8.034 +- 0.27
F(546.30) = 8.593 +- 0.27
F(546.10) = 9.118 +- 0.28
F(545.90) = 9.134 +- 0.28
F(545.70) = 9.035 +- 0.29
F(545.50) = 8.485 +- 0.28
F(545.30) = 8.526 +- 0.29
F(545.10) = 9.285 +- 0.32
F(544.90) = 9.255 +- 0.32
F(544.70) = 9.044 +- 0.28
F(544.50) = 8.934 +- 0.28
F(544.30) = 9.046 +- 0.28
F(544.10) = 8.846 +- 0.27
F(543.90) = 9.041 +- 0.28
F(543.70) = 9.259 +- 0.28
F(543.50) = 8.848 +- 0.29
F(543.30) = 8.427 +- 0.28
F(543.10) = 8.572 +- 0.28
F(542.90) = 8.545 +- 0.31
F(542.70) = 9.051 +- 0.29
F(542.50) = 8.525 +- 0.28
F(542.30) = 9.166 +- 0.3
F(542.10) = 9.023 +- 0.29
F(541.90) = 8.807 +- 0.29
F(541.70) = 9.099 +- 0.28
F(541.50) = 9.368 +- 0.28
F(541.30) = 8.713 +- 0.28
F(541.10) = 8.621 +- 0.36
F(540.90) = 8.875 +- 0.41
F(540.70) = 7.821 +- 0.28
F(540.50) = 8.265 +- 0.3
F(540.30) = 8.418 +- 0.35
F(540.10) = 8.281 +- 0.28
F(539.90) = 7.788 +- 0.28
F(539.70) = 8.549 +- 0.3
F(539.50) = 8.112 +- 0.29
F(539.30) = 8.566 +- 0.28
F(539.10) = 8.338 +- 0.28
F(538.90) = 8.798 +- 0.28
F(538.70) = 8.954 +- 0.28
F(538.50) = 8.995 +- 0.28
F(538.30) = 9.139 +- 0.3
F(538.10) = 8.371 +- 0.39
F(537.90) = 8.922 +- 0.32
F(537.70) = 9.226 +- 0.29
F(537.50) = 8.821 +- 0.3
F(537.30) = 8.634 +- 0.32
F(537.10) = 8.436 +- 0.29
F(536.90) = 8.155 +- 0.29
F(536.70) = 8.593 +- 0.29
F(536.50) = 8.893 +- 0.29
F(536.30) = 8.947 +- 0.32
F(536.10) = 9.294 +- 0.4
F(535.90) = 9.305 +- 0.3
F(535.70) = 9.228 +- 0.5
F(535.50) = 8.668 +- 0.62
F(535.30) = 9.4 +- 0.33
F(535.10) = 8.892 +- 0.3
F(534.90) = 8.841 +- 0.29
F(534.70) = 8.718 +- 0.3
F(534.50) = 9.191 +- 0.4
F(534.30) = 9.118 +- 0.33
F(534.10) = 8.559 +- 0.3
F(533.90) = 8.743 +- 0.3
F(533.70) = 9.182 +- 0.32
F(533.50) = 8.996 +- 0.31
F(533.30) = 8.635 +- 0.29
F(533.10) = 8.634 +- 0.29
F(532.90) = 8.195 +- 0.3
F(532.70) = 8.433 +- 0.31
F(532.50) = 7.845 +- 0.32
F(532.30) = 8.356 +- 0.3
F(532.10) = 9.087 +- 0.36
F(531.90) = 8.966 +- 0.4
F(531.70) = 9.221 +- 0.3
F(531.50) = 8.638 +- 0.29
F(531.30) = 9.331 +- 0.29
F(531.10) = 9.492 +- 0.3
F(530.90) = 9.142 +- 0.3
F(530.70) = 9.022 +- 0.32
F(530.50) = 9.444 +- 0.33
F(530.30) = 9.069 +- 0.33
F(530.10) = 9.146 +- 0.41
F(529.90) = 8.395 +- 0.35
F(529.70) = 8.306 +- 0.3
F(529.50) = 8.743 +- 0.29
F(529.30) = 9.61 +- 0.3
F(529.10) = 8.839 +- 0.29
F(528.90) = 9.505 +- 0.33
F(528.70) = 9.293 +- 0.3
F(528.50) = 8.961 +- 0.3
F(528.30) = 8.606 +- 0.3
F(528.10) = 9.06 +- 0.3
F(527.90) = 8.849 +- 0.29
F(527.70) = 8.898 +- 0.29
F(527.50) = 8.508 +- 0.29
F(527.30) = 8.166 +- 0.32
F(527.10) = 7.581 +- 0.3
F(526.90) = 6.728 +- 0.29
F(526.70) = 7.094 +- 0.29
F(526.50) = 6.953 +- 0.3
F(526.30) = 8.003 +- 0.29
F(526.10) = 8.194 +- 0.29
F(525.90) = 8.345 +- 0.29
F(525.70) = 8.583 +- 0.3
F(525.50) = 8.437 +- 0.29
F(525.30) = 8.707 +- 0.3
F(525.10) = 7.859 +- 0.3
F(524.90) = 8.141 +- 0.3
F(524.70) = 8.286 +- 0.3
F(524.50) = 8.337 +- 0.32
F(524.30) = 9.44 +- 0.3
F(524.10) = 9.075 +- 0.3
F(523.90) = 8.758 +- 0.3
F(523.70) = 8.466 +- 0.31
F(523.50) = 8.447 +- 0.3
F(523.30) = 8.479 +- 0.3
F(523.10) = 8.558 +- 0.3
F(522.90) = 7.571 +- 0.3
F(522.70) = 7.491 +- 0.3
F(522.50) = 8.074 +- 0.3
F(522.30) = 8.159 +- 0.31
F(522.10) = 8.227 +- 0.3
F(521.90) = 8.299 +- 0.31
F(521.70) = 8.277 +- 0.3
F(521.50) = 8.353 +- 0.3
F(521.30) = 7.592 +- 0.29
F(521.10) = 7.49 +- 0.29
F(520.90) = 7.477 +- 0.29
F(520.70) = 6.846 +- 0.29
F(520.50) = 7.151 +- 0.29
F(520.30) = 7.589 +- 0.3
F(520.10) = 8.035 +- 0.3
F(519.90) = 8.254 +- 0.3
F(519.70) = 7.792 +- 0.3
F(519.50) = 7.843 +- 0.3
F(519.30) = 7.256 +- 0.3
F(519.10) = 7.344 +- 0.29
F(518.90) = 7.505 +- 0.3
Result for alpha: 1.07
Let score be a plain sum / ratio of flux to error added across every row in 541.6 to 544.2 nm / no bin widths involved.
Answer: 403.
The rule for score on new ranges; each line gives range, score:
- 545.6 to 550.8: 800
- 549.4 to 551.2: 266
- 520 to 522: 260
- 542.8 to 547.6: 744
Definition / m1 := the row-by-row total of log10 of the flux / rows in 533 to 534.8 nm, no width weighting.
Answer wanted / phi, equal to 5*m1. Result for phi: 43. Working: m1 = 8.5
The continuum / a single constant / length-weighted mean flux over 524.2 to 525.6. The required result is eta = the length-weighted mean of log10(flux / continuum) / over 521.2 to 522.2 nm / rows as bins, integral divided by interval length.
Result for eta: -0.016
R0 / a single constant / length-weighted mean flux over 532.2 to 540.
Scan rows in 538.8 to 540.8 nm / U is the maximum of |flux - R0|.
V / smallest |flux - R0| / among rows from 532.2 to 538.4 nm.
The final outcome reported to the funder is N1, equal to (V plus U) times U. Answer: 0.90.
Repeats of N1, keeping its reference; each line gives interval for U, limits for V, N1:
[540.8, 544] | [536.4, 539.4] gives 0.45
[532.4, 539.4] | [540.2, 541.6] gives 0.80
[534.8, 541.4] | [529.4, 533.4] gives 0.90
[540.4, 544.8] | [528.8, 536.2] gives 0.84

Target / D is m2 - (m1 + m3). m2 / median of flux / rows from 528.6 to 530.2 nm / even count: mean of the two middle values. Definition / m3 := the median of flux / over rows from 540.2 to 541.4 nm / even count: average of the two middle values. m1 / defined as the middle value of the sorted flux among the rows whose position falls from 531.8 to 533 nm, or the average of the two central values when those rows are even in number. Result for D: -7.9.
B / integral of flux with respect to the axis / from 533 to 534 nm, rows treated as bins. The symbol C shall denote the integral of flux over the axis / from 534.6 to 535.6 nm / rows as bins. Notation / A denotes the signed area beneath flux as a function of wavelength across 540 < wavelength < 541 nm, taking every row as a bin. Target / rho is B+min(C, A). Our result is 17.2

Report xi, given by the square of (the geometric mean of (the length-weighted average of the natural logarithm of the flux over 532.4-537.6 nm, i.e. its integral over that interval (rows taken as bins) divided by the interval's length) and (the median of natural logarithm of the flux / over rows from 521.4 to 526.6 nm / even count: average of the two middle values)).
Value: 4.60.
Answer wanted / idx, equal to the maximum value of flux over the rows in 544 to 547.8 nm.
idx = 9.318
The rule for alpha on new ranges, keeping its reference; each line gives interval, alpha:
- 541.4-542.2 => 0.56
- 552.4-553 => 1.04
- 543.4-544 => 0.41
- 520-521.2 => 1.19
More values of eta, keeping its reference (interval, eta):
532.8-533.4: 0.001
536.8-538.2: 0.010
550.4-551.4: 0.007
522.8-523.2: -0.022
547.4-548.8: 0.012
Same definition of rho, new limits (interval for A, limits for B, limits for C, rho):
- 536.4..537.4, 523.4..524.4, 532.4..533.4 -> 17.2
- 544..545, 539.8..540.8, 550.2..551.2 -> 16.7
